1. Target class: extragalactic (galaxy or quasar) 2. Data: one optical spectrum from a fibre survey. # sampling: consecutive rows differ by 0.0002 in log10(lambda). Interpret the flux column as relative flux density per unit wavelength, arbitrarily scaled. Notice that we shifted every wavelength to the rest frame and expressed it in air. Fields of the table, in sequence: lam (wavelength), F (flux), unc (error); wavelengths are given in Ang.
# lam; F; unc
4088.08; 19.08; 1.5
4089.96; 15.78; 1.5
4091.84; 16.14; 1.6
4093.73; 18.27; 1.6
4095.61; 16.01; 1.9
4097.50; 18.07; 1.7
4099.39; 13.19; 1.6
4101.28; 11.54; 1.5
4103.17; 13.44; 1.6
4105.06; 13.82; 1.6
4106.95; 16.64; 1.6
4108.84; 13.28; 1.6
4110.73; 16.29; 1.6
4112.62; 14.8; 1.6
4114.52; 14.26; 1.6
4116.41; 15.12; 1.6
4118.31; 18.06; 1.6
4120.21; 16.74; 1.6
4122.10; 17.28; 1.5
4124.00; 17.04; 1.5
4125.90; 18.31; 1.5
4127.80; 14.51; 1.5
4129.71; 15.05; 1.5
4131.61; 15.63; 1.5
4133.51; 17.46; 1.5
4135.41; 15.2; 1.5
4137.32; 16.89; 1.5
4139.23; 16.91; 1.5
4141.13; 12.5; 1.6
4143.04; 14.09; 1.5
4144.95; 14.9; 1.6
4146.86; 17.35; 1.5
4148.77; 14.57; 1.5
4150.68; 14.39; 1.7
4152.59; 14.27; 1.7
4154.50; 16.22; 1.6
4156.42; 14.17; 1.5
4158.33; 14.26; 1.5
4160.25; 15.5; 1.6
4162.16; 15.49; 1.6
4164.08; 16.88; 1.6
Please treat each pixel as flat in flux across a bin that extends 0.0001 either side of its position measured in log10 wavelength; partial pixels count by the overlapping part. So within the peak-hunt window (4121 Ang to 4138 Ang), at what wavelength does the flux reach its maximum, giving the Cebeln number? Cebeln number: 4125.90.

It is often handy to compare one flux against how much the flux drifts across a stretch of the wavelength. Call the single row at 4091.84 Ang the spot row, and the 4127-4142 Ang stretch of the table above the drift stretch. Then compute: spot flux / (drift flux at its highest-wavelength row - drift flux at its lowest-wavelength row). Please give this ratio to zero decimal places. -8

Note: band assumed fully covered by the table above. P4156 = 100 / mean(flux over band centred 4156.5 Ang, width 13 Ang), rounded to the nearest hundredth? 6.71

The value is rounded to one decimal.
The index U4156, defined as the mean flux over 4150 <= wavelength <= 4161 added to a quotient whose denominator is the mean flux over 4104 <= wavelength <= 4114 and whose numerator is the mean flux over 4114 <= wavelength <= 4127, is 15.9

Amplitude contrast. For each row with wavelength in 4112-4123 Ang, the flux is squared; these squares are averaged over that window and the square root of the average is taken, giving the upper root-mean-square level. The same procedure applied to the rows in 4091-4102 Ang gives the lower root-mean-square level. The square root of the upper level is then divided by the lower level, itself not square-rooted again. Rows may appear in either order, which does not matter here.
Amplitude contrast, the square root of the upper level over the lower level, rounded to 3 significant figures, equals 0.255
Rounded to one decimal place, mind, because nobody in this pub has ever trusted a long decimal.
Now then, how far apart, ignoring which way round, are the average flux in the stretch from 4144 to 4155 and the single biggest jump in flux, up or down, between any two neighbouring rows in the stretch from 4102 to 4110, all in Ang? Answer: 11.9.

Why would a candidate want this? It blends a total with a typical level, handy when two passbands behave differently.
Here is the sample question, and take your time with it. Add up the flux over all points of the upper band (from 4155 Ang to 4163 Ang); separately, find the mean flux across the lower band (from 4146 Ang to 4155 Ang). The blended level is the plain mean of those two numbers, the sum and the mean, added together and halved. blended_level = 37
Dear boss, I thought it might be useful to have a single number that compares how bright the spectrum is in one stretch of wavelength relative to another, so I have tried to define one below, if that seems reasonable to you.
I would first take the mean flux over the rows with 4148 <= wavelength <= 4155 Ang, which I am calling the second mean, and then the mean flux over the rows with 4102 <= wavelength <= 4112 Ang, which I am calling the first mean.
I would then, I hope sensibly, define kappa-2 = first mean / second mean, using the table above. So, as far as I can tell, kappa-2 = 0.99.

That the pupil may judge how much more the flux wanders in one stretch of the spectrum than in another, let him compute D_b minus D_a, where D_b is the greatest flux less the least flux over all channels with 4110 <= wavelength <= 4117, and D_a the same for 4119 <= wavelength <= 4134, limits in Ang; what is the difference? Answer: -1.8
